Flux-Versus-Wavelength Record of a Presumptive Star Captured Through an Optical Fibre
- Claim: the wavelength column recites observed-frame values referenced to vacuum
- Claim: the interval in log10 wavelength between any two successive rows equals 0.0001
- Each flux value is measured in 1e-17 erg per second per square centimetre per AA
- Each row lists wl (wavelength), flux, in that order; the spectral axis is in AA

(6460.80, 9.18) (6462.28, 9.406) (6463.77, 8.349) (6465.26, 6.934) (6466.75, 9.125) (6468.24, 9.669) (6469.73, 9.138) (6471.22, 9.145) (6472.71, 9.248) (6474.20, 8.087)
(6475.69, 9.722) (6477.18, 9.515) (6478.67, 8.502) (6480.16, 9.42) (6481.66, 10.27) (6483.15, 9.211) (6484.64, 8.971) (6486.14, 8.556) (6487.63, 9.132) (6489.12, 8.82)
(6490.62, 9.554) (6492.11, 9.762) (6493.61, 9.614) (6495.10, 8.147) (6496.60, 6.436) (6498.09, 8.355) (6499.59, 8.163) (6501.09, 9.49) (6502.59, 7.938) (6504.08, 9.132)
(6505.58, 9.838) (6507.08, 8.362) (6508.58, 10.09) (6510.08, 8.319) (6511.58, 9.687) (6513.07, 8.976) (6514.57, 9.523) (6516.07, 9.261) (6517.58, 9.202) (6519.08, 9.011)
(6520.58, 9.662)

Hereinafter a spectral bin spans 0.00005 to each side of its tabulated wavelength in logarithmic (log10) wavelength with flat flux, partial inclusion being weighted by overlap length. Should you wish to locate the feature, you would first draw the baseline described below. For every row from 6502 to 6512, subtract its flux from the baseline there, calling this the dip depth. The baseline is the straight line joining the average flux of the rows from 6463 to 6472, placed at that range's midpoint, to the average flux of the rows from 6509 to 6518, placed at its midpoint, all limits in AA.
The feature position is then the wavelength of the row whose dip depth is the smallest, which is 6508.58 AA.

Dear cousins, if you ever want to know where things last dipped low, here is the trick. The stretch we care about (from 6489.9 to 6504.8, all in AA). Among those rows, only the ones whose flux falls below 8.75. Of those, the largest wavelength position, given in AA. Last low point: 6502.59 AA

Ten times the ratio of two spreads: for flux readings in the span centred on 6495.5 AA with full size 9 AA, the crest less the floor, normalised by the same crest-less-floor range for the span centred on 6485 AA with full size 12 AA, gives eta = 19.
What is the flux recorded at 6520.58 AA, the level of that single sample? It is 9.662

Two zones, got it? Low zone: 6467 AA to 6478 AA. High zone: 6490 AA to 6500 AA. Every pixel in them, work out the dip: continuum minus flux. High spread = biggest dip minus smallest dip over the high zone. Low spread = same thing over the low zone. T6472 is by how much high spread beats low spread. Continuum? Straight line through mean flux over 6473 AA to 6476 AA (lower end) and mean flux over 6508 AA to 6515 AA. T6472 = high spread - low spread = 1.7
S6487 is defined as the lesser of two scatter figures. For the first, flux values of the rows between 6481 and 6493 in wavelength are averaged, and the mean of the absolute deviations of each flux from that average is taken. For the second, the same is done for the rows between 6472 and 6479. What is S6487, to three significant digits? 0.433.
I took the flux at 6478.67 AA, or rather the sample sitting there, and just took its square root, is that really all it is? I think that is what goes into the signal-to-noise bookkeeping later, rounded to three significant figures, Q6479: 2.92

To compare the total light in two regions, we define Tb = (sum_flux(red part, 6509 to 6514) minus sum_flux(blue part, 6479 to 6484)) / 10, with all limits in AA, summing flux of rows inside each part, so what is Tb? -0.2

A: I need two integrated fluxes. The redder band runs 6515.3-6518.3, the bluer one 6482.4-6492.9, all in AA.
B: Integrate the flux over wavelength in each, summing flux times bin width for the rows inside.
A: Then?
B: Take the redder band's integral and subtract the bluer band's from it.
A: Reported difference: -68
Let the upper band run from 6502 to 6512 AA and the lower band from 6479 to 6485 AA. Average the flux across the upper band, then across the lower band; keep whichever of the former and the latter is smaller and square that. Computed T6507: 81.9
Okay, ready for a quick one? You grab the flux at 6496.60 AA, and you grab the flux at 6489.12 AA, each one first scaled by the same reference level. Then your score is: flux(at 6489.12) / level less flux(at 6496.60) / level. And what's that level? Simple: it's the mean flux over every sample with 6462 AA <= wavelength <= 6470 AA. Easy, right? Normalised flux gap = 0.27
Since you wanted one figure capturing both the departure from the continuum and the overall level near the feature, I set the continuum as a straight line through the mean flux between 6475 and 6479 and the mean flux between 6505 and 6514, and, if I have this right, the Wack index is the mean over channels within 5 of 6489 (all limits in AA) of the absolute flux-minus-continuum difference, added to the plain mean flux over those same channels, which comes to 9.59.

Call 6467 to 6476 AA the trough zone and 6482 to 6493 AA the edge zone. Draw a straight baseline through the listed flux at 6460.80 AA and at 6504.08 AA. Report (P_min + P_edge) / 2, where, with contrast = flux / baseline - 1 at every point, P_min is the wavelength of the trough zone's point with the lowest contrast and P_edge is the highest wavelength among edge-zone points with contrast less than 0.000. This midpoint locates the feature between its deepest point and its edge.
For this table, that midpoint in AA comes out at 6481.7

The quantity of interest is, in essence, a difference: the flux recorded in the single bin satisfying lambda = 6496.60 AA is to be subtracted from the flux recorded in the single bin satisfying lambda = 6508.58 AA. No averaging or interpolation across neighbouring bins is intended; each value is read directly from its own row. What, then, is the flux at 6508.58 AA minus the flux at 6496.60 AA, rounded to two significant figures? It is 3.7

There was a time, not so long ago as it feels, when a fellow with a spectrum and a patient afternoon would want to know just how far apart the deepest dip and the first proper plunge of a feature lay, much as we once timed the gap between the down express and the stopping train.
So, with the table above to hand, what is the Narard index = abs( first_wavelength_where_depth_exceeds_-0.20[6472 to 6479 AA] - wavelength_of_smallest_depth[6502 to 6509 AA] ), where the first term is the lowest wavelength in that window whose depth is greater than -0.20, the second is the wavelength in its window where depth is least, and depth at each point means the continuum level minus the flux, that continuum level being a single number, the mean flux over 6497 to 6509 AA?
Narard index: 34.4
